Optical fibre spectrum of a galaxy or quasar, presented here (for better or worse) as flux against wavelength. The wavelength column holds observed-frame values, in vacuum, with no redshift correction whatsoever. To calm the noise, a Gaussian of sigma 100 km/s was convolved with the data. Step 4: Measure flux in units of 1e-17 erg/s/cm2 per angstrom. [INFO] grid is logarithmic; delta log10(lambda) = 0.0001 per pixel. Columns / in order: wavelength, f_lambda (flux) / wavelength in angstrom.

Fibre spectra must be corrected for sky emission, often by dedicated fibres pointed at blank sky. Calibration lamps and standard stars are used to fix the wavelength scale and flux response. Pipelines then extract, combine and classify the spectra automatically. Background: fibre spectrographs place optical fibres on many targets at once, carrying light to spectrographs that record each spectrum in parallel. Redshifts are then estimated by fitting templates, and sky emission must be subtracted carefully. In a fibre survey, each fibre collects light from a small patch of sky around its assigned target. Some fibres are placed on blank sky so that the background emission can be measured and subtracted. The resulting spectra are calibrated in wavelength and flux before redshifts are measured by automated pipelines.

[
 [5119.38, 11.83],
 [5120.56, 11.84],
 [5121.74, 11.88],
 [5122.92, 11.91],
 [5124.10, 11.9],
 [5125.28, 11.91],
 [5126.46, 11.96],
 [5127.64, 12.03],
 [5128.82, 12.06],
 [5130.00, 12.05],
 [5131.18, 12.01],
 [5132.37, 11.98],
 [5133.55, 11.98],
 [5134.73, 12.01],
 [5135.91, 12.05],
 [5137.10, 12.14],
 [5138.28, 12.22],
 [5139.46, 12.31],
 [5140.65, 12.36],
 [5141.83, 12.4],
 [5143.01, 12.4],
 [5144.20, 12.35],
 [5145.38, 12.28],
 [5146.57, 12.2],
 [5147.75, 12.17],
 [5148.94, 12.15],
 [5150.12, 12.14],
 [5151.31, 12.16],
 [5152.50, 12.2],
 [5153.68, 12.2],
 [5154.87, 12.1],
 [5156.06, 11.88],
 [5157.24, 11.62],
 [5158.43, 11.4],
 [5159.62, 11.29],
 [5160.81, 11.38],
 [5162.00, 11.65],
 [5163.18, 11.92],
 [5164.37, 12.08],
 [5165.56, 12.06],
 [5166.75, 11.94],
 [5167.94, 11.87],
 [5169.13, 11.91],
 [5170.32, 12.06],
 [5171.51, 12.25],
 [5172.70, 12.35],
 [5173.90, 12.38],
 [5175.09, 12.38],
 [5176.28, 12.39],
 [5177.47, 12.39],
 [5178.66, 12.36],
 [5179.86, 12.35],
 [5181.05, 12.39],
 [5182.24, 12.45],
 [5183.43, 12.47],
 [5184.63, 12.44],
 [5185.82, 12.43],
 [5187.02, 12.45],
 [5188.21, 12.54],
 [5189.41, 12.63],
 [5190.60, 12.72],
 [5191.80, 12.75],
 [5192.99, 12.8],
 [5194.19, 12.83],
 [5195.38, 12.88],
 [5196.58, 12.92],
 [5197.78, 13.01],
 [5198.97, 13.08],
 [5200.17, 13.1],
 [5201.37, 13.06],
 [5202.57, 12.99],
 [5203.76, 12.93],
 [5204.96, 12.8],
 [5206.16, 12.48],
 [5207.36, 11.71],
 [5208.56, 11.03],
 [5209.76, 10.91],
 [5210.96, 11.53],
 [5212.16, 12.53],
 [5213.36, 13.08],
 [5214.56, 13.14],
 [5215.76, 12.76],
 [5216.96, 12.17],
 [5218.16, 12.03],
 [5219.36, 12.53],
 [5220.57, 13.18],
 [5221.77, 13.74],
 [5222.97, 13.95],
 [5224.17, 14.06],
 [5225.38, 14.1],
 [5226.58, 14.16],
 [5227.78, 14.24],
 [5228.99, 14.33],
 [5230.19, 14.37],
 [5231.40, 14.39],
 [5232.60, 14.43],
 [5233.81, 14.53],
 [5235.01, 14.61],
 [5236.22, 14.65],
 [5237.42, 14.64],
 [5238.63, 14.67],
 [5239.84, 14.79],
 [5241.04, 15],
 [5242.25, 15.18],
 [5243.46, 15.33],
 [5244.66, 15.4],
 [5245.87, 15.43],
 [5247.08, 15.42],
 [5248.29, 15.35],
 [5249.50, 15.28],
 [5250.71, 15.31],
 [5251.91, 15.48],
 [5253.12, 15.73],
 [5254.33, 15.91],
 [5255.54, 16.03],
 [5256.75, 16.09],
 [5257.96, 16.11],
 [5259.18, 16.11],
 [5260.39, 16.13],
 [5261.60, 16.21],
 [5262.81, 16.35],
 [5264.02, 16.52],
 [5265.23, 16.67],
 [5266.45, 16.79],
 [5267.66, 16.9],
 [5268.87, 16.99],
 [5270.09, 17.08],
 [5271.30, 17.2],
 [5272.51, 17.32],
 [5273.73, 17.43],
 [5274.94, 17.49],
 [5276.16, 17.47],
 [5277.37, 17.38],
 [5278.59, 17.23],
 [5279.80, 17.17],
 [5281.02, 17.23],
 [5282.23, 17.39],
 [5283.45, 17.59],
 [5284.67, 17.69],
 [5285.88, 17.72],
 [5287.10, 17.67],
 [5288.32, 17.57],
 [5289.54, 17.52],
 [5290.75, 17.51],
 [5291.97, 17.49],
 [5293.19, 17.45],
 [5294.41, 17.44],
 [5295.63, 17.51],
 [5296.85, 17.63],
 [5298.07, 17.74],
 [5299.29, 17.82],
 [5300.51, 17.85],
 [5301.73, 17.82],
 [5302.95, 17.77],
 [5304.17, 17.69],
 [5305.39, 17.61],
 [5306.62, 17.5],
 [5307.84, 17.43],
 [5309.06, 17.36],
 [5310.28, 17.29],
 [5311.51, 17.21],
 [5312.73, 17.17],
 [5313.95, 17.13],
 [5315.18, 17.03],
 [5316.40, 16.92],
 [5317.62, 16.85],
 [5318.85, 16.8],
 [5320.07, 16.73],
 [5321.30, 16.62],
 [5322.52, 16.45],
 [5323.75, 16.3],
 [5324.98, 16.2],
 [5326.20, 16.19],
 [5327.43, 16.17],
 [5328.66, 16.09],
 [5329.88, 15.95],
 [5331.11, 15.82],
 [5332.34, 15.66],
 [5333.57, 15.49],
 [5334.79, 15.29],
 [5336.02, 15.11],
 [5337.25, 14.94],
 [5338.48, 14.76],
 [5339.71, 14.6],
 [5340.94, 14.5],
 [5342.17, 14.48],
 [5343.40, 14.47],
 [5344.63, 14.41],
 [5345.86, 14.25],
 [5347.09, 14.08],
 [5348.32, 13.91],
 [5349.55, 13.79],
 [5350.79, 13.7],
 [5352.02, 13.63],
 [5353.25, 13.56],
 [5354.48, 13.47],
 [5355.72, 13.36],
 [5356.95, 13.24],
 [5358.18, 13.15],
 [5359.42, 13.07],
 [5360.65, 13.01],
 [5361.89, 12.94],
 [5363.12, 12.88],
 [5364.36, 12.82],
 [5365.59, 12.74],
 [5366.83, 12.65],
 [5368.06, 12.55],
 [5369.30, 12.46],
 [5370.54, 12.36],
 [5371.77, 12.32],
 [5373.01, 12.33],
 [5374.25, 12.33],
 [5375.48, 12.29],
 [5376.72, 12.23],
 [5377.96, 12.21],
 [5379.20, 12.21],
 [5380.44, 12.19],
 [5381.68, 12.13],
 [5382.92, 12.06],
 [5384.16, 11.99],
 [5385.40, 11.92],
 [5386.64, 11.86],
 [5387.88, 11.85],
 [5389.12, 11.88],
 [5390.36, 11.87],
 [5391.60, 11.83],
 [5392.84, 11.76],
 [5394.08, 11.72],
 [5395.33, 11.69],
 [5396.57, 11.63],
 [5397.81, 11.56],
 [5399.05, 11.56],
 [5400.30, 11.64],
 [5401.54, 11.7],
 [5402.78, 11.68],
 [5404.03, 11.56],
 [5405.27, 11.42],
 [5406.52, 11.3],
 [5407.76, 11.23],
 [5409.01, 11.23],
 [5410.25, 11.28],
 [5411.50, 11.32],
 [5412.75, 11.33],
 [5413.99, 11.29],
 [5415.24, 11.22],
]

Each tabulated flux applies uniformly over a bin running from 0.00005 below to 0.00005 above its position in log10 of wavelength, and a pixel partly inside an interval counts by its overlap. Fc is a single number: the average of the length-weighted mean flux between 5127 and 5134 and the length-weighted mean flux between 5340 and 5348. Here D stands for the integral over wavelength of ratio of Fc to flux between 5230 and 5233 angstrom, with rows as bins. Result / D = 2.7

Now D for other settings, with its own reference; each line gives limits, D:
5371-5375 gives 4.3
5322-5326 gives 3.2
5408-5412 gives 4.7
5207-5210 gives 3.5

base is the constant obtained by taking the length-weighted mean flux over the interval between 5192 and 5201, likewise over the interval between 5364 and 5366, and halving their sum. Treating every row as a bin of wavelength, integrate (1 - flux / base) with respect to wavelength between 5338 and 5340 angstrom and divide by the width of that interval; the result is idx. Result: -0.14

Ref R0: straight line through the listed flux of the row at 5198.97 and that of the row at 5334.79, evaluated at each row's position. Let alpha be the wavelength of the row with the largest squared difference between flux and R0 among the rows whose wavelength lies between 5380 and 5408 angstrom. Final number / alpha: 5407.76 angstrom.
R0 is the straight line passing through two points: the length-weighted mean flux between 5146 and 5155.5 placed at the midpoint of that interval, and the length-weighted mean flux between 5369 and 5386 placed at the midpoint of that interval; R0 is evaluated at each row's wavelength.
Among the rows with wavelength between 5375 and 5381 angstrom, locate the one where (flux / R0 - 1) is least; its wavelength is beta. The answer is 5380.44 angstrom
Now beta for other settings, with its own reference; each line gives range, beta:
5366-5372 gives 5371.77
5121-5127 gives 5121.74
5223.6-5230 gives 5224.17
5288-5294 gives 5293.19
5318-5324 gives 5323.75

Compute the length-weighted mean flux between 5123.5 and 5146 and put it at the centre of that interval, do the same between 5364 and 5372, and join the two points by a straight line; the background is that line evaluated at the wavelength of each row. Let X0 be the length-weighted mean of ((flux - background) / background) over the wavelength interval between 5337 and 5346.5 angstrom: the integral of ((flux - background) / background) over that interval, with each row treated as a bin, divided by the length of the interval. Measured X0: 0.16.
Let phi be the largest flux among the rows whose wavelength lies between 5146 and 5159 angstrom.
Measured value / 12.2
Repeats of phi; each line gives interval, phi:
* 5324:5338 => 16.2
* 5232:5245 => 15.4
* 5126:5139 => 12.22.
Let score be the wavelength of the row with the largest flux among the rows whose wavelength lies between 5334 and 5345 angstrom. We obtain 5334.79 angstrom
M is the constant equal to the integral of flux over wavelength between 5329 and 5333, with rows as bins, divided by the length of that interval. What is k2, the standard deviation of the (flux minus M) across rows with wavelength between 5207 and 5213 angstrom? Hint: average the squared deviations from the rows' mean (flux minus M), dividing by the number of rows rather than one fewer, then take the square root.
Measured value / 0.58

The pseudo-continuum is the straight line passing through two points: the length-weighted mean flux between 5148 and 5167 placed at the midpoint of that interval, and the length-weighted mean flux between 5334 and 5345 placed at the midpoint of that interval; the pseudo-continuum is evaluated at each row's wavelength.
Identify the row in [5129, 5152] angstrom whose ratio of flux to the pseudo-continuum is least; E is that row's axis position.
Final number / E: 5150.12 angstrom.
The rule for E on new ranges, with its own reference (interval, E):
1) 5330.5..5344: 5343.40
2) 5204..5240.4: 5209.76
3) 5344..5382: 5381.68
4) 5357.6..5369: 5368.06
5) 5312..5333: 5332.34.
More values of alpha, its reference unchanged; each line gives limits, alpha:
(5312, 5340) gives 5312.73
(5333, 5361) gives 5360.65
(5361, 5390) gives 5387.88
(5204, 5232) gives 5209.76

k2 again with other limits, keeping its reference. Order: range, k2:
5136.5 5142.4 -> 0.09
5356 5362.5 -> 0.10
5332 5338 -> 0.26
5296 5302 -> 0.08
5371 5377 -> 0.04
